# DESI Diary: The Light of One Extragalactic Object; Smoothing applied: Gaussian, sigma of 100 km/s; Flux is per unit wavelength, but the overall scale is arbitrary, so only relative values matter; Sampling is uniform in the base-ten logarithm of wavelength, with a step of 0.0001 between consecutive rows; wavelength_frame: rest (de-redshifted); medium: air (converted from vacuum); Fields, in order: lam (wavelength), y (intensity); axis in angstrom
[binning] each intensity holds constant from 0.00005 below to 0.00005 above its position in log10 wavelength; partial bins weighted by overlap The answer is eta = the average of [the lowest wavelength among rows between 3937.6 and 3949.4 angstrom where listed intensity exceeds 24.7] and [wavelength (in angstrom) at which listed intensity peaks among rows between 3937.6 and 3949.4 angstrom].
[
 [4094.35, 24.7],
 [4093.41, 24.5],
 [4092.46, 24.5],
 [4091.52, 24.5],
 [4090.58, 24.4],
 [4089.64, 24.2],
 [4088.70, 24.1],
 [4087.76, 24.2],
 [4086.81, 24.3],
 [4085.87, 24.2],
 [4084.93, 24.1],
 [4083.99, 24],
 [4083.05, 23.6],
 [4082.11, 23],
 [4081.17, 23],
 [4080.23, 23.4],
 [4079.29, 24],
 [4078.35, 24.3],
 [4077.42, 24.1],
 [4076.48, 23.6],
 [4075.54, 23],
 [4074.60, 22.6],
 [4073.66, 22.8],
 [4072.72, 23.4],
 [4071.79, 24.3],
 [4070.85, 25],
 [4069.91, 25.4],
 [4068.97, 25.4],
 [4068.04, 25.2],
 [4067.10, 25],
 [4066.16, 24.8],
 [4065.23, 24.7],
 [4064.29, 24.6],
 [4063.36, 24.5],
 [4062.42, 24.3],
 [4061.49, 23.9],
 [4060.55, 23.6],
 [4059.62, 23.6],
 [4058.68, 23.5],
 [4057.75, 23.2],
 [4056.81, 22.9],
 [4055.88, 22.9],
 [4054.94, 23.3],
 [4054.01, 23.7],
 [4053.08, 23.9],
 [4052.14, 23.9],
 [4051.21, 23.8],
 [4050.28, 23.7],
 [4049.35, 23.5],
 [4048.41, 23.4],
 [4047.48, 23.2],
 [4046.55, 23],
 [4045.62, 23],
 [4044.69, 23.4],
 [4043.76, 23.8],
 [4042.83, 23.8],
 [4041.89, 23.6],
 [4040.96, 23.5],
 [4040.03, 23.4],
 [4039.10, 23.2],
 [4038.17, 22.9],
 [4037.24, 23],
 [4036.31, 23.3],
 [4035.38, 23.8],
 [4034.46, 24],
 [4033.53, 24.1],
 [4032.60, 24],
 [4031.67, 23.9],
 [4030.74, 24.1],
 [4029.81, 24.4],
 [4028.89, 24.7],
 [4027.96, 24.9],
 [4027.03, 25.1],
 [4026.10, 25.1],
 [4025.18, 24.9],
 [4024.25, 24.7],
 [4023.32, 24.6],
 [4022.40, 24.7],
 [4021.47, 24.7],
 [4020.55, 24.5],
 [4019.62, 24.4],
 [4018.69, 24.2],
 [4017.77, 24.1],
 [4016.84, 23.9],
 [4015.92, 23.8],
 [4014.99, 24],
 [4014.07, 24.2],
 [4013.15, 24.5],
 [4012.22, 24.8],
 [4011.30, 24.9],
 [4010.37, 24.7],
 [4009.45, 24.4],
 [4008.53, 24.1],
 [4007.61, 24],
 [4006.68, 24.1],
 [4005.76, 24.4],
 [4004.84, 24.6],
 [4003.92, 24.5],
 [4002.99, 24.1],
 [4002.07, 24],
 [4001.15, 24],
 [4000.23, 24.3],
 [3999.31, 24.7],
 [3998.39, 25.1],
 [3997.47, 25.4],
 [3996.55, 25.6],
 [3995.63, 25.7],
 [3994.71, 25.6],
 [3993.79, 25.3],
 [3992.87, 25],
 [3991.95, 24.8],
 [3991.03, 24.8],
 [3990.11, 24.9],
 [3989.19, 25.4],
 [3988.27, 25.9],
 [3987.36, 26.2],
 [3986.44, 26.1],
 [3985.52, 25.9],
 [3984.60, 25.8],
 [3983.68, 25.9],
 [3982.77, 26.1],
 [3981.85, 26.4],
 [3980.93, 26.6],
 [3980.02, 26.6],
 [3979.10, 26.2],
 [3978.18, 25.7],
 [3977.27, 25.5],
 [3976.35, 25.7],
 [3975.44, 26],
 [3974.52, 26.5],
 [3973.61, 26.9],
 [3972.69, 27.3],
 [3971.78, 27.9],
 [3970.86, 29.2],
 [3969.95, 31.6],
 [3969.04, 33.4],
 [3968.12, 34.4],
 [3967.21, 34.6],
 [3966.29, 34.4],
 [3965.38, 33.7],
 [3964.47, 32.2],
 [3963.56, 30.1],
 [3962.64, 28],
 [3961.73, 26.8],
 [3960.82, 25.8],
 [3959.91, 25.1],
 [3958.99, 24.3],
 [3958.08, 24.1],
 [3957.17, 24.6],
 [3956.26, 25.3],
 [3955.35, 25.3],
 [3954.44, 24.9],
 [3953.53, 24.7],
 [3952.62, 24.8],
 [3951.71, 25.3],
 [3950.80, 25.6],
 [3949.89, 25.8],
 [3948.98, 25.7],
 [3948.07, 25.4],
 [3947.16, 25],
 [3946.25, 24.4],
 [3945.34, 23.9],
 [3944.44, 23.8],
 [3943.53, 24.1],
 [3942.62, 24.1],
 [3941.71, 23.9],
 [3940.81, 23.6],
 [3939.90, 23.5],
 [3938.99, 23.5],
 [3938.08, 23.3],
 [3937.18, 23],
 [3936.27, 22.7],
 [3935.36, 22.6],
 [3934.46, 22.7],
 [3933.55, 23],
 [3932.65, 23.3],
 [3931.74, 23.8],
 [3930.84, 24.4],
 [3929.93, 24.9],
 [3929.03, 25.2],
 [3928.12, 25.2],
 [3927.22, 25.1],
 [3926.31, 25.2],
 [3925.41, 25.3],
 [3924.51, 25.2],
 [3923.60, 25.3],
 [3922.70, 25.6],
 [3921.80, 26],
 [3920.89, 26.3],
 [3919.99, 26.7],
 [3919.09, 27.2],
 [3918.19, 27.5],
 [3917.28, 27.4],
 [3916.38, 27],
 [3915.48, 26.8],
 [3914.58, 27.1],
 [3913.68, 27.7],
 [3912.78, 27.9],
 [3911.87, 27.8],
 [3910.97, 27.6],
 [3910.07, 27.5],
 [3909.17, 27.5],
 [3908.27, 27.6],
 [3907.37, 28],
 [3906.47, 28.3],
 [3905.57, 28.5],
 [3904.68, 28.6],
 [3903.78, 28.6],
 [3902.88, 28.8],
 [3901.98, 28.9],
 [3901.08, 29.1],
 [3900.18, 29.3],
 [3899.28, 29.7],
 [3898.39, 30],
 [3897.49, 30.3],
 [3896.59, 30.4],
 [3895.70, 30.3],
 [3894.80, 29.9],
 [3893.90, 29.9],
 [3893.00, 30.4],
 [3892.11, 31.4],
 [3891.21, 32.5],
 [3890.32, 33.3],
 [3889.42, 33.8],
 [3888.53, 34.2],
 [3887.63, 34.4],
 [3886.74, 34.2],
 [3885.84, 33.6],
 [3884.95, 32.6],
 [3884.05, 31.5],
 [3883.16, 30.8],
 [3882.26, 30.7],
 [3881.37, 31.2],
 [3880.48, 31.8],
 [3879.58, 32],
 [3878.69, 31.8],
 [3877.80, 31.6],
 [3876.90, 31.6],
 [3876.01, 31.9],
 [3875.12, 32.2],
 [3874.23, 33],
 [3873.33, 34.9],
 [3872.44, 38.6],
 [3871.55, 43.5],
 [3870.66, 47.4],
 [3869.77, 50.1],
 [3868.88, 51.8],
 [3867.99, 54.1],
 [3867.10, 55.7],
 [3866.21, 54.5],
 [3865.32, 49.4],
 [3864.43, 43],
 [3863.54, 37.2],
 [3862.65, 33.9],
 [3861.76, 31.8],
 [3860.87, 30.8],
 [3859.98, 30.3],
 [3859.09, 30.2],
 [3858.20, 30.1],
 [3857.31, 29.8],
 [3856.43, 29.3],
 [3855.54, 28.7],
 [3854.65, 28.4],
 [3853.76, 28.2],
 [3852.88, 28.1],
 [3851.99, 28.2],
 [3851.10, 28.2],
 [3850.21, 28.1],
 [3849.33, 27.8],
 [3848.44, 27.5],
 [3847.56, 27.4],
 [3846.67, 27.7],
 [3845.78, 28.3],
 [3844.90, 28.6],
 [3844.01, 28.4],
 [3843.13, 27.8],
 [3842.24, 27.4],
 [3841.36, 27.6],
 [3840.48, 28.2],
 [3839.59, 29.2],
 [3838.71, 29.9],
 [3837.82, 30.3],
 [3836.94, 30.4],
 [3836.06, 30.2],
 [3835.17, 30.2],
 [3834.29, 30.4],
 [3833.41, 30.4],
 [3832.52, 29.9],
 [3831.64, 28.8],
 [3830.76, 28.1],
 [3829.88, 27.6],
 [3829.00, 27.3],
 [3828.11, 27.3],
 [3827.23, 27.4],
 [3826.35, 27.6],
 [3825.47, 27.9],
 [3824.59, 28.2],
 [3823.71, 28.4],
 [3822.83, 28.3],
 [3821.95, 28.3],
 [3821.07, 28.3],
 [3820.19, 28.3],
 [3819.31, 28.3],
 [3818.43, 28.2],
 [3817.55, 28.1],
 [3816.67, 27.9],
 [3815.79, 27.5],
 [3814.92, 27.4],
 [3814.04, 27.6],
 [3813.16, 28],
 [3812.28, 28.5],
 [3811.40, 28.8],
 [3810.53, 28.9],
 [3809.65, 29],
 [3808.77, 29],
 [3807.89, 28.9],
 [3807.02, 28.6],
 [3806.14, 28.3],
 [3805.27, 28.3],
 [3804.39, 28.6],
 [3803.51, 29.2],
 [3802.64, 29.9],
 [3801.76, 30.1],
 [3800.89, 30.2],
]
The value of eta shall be 3948.1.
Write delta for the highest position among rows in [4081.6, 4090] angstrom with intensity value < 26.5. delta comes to 4089.64 angstrom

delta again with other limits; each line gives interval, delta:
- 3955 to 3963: 3960.82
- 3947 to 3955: 3954.44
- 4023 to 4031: 4030.74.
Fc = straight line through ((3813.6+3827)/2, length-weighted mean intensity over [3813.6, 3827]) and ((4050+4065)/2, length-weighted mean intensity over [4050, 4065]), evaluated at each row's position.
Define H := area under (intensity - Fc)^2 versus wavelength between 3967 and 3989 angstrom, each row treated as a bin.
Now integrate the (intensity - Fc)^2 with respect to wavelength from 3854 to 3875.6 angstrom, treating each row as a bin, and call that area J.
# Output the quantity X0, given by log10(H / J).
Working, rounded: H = 270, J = 4734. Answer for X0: -1.24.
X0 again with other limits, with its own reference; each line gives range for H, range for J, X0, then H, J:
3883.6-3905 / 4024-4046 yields 1.78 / 488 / 8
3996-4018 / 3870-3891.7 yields -2.48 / 5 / 1470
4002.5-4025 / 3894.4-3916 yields -1.55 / 3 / 115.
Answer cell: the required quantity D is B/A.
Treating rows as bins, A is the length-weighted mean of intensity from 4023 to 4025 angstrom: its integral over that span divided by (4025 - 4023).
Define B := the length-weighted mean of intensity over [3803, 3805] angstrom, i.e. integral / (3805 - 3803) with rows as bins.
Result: 1.17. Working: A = 24.6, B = 29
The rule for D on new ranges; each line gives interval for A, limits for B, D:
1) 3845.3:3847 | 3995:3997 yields 0.91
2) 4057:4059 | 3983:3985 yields 1.12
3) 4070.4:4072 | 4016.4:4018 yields 0.97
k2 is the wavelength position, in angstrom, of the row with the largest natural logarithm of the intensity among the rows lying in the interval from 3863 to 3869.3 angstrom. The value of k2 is 3867.10 angstrom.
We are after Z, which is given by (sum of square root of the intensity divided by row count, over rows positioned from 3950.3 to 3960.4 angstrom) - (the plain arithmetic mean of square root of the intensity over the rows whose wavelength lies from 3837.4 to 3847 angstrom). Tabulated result -0.35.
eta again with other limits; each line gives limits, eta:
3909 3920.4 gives 3911.0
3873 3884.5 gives 3873.3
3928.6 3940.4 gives 3929.0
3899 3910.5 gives 3899.3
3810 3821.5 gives 3810.5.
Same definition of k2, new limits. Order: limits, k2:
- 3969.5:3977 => 3969.95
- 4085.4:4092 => 4091.52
